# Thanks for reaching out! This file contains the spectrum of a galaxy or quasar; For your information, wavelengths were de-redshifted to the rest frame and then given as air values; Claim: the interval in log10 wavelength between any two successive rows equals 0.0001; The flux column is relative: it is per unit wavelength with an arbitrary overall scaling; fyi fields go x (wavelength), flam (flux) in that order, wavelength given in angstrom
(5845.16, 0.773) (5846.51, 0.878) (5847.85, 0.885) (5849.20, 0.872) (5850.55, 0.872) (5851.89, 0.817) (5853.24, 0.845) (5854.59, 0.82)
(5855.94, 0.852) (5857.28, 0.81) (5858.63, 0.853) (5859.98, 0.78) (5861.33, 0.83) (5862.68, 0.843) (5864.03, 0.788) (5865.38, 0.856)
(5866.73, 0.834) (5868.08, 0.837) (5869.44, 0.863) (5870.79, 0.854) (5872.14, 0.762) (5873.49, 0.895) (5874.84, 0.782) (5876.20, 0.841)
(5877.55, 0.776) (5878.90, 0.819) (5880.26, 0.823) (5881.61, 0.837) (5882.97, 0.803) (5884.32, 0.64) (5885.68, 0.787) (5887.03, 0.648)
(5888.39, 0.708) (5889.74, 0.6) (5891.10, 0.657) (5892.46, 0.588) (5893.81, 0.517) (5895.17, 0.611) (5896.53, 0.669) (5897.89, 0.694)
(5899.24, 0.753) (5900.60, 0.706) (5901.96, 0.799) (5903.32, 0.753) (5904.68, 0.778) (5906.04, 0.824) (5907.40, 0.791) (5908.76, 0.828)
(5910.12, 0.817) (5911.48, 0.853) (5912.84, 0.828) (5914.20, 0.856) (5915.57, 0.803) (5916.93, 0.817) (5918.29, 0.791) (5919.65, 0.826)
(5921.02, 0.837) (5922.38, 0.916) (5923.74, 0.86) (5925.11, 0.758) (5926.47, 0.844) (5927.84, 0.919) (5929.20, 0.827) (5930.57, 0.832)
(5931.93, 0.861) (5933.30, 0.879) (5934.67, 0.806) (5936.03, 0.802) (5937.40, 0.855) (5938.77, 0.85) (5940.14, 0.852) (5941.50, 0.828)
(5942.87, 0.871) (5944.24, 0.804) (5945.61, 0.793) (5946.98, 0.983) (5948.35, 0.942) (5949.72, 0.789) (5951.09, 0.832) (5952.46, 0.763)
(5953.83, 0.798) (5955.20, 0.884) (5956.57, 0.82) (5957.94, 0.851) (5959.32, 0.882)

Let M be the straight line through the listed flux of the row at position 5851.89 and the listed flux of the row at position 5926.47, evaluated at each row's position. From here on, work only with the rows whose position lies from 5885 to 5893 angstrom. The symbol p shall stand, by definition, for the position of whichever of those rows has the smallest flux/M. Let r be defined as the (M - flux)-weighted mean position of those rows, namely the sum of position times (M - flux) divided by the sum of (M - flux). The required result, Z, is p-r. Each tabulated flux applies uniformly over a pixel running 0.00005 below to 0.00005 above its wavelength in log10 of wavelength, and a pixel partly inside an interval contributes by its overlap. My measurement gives 2.6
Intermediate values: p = 5892.46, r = 5889.8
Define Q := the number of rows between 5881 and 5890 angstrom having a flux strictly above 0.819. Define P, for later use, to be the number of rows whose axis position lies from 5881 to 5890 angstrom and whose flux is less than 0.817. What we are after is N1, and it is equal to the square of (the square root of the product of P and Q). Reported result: 6.0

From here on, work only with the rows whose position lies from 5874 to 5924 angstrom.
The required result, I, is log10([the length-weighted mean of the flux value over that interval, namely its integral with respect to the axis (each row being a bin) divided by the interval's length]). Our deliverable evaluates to -0.12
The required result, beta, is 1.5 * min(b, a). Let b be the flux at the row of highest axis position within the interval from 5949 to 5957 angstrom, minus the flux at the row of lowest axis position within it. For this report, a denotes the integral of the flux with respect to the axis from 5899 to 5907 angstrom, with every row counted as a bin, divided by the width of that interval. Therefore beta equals 0.05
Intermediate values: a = 0.770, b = 0.03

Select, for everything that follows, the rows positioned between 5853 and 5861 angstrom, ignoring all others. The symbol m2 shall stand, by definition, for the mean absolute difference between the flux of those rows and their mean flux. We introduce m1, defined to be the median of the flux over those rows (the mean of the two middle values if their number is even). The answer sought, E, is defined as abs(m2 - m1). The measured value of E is 0.809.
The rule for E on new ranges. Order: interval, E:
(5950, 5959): 0.795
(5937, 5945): 0.833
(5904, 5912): 0.800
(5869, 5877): 0.807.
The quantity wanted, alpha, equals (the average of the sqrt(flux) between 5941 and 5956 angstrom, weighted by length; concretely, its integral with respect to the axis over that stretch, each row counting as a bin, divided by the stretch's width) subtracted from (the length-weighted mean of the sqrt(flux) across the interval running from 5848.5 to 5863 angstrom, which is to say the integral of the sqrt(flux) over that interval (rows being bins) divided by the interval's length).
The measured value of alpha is 0.00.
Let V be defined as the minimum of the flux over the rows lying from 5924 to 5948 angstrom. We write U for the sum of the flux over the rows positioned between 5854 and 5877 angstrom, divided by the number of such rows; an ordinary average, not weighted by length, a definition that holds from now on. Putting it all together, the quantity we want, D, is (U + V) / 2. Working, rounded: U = 0.83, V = 0.758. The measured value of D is 0.794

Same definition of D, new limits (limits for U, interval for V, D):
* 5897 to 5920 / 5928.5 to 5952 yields 0.792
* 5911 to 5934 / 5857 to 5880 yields 0.802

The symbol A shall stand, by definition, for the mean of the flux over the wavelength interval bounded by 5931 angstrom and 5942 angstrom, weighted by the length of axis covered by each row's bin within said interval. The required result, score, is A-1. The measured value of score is -0.16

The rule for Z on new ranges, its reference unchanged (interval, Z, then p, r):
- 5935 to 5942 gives -1.6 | 5936.03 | 5937.7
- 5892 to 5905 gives -2.7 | 5893.81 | 5896.5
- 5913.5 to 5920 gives 0.4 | 5918.29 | 5917.9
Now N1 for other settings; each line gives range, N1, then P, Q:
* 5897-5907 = 6.0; 6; 1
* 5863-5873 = 10.0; 2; 5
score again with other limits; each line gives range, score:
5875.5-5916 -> -0.25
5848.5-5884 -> -0.17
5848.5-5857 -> -0.15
